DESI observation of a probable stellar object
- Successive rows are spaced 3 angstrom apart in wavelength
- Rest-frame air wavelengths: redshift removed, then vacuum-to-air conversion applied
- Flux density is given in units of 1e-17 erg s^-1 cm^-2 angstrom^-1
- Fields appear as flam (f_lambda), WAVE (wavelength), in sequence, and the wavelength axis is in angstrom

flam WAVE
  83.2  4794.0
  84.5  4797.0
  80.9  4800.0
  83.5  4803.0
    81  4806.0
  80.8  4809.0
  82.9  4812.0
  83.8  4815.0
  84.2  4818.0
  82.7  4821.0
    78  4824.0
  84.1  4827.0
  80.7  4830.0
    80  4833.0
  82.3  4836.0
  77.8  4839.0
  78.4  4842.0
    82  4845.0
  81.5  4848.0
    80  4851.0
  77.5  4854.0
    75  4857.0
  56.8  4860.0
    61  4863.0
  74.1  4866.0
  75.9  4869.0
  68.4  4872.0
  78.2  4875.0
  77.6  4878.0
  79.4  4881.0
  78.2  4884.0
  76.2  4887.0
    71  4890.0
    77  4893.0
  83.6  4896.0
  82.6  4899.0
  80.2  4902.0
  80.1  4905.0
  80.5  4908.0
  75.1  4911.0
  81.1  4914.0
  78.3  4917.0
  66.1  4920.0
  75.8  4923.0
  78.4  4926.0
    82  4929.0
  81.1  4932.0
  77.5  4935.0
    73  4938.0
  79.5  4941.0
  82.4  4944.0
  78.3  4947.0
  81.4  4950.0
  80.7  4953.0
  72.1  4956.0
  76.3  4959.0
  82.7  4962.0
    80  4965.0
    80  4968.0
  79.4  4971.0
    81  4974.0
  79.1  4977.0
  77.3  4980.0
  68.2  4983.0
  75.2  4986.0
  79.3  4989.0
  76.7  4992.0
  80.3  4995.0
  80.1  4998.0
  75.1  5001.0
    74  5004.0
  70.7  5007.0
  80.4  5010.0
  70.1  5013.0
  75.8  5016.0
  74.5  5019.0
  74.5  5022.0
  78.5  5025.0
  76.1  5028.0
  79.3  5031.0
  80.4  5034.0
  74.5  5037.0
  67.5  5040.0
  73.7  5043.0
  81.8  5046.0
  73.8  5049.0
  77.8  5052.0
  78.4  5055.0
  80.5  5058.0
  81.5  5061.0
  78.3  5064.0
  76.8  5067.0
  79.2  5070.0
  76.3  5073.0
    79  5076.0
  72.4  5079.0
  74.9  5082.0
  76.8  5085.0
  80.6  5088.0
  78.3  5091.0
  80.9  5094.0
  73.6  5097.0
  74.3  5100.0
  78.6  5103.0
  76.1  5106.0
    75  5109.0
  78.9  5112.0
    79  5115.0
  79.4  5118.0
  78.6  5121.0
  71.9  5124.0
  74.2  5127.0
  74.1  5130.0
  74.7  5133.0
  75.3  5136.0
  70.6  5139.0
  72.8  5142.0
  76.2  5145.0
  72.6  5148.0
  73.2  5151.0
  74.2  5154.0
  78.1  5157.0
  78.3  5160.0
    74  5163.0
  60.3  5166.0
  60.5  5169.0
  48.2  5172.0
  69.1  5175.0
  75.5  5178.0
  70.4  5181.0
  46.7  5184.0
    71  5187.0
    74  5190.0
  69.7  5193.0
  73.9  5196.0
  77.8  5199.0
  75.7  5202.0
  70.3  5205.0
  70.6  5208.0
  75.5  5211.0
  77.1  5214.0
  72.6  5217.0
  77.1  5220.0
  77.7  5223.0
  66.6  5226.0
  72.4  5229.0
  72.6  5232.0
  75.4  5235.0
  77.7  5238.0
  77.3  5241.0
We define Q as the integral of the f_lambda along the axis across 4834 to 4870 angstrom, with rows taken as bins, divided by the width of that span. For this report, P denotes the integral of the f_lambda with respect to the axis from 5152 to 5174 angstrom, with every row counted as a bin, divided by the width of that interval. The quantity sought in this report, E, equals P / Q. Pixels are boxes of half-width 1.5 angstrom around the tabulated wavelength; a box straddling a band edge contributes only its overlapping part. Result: 0.90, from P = 67.8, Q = 75.2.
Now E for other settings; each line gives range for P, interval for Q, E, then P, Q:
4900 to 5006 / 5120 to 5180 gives 1.09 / 77.9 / 71.6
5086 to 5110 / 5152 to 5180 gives 1.12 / 77.2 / 68.8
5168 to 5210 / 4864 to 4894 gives 0.91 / 68.3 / 75.3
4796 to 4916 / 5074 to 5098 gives 1.02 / 78.4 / 77.1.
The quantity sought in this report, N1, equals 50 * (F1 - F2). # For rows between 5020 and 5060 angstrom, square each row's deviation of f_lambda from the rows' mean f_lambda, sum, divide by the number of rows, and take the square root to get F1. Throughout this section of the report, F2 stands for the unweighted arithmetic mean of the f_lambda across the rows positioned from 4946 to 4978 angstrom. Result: -3773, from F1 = 3.7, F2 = 79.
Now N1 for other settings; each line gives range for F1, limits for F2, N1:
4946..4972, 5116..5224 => -3451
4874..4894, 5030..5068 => -3735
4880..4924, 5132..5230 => -3346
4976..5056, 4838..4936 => -3645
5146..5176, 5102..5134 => -3364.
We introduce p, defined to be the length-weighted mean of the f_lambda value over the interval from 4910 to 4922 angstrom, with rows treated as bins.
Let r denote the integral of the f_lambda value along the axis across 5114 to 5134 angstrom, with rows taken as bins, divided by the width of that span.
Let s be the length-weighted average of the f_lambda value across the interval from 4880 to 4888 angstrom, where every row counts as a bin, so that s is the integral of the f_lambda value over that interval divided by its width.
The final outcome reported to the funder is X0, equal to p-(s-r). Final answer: 73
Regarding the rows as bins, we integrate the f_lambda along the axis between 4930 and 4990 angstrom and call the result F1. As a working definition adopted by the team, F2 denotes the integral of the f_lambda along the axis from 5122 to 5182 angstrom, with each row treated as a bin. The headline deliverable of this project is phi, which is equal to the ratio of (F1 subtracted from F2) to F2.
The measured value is -0.098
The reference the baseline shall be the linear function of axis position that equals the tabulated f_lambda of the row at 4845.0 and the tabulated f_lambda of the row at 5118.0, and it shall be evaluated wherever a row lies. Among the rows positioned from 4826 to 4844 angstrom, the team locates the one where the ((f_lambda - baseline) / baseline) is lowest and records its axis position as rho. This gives 4839.0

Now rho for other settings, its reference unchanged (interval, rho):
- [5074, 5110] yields 5079.0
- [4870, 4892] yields 4872.0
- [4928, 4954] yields 4938.0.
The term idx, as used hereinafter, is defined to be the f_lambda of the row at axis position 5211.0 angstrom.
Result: 75.5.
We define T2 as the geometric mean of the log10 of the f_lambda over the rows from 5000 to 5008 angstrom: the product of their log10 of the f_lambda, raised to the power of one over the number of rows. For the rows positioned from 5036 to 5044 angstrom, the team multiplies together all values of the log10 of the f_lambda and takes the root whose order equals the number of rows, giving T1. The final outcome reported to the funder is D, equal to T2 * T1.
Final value 3.46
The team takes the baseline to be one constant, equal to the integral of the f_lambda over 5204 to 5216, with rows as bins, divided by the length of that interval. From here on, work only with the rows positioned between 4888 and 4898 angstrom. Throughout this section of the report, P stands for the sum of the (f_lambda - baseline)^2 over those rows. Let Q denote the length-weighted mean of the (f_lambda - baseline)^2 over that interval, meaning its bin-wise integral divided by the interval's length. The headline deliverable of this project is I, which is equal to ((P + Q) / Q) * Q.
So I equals 162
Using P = 121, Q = 41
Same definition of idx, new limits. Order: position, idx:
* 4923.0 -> 75.8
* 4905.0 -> 80.1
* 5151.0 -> 73.2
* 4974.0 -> 81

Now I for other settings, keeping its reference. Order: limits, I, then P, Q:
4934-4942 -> 69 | 53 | 17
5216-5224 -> 43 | 32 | 11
